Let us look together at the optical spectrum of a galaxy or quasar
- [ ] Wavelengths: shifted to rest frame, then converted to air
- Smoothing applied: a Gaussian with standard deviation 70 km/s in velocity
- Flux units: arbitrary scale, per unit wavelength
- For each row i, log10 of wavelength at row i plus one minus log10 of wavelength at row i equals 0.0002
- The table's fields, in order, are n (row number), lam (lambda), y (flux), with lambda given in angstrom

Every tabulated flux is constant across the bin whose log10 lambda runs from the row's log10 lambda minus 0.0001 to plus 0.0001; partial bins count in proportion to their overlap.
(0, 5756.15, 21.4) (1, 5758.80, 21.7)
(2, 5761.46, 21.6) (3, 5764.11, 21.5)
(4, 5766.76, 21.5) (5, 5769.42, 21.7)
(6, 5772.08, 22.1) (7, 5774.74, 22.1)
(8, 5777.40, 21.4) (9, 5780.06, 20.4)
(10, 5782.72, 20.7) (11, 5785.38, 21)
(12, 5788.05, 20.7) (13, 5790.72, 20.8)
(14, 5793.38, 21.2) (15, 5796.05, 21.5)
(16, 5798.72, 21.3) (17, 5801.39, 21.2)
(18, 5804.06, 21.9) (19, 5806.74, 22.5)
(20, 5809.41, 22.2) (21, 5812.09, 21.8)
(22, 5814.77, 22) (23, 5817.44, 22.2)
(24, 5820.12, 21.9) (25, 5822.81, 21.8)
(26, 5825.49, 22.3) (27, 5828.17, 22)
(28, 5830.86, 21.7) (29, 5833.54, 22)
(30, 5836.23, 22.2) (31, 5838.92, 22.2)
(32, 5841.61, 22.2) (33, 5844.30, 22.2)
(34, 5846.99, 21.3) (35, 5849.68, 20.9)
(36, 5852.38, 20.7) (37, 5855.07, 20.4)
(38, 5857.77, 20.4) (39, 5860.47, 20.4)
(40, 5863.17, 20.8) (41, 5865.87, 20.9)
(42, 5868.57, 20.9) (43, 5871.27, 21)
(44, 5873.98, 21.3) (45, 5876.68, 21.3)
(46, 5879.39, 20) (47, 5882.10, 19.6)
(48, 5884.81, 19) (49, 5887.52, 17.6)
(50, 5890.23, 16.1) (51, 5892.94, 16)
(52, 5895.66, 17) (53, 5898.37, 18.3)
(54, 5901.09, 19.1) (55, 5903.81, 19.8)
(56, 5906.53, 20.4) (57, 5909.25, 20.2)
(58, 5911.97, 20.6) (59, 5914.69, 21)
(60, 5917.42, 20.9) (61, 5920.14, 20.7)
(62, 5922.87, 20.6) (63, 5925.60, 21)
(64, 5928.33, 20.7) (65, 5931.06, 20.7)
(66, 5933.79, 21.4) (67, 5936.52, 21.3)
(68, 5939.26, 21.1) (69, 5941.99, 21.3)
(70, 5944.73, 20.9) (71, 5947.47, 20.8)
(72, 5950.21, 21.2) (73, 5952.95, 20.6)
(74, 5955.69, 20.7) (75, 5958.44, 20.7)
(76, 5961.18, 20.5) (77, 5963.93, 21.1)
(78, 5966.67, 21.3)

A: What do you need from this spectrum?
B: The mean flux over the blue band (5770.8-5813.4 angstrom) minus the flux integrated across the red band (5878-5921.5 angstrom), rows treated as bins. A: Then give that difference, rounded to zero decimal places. -811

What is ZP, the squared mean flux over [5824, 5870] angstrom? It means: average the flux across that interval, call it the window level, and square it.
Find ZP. 457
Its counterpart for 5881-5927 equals 372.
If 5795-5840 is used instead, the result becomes 481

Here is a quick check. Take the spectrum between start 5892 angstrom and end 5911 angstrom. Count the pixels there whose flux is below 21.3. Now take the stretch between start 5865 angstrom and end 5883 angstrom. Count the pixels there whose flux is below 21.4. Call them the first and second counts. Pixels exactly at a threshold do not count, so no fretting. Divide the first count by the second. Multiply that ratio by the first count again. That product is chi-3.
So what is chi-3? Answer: 7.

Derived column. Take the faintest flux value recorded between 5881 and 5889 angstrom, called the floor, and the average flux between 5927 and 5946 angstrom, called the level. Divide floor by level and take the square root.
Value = 0.91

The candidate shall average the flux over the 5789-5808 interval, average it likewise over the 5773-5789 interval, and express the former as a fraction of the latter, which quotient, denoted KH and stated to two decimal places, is 1.02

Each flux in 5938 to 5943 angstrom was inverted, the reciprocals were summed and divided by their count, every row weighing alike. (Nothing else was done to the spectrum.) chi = 0.0472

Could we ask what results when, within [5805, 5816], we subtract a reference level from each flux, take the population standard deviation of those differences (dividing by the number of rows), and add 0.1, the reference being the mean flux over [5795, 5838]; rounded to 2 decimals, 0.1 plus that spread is 0.36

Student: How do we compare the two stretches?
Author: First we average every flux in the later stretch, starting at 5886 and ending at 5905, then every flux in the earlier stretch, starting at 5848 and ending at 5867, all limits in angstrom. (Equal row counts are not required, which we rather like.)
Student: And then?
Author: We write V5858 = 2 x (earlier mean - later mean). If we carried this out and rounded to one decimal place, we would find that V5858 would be 5.9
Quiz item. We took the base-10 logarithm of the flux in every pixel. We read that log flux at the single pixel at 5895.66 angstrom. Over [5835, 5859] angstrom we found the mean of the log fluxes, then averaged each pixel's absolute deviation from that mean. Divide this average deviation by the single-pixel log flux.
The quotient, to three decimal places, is 0.012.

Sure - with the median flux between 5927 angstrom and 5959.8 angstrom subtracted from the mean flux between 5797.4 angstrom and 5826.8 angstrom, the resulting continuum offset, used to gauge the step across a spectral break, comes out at 1.07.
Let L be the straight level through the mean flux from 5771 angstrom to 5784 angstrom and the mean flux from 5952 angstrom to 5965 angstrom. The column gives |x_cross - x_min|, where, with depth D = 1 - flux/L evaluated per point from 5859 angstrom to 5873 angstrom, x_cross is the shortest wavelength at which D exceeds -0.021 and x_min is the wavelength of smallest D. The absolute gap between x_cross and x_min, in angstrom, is 10.8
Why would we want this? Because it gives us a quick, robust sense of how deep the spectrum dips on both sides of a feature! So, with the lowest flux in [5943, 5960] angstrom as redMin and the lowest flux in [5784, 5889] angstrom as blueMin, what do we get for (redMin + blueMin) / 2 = 19.1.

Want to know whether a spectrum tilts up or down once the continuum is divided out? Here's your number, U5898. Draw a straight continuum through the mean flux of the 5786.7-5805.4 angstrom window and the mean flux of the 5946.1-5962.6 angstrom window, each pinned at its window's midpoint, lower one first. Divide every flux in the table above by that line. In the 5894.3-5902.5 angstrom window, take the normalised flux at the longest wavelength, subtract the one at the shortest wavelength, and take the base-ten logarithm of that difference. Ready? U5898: -1.00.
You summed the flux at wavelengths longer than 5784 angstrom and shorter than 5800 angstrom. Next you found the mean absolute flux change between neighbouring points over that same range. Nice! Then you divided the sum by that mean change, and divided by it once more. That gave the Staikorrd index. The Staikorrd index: 1871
